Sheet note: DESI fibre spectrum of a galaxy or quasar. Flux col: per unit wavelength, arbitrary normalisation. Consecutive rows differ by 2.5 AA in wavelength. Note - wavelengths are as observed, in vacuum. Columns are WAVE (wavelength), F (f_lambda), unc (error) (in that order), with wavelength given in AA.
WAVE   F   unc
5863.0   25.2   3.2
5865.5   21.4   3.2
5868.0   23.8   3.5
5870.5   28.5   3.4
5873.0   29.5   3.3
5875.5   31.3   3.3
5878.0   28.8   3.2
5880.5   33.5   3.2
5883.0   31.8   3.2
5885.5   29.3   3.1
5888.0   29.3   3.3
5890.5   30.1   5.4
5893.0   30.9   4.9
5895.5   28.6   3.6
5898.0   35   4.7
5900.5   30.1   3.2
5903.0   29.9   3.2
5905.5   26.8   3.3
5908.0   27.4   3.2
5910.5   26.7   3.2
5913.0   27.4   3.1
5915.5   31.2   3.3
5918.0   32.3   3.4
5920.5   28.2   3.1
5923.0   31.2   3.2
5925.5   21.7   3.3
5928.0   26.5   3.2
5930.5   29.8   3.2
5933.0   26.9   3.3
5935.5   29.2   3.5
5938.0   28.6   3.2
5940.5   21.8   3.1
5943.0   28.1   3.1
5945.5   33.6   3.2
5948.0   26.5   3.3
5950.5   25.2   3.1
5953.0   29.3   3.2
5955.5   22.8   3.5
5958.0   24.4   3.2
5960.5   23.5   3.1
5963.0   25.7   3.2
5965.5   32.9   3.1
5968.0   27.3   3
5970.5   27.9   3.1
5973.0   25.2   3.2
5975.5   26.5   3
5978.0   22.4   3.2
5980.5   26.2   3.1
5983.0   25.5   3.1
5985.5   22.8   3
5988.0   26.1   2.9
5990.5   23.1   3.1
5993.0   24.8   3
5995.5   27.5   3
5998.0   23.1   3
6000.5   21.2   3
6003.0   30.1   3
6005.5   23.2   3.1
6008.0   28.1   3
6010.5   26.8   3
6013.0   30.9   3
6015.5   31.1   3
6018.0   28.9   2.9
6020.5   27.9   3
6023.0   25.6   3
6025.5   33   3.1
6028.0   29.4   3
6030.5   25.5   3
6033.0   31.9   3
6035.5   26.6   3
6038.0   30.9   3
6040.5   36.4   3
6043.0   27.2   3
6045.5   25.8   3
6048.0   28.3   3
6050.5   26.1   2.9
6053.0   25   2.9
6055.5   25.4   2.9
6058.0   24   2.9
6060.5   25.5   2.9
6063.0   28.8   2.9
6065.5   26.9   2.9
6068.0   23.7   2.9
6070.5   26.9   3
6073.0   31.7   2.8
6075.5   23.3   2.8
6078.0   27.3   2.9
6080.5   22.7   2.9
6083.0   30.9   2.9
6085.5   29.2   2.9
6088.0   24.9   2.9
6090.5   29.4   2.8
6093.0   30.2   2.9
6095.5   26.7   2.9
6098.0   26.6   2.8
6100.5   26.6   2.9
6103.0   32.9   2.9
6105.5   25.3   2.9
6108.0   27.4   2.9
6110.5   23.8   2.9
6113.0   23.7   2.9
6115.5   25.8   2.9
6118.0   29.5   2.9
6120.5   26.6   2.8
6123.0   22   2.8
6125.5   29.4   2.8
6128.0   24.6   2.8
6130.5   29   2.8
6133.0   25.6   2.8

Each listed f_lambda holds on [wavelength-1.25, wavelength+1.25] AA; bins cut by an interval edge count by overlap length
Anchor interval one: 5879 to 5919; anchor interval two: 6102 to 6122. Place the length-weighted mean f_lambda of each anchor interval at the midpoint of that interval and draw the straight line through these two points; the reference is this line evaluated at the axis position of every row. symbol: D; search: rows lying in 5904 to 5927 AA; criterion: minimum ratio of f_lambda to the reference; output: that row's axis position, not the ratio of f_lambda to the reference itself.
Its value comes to 5925.5 AA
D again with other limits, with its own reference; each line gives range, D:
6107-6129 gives 6123.0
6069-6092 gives 6080.5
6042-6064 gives 6058.0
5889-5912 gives 5910.5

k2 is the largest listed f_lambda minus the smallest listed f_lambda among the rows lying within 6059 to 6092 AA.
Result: 9.0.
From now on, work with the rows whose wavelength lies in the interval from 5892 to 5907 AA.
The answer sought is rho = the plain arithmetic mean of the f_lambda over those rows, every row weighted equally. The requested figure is 30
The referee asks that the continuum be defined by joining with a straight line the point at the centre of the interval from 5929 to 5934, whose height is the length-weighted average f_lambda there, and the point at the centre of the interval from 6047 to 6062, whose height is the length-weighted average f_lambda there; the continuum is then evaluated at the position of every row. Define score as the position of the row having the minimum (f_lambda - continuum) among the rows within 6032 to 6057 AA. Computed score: 6053.0 AA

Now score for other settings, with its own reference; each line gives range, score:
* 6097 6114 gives 6113.0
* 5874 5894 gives 5878.0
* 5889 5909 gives 5905.5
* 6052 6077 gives 6075.5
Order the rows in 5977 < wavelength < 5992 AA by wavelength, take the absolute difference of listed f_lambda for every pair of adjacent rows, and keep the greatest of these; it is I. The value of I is 3.8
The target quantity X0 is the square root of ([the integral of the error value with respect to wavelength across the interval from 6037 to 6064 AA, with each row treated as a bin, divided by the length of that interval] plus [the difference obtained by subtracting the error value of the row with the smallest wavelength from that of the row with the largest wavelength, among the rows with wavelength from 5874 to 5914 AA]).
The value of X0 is 1.66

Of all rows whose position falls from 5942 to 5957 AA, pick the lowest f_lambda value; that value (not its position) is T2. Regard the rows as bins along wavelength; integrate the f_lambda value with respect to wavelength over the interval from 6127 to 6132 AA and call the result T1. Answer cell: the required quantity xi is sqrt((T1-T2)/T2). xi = 2.21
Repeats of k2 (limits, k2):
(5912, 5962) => 11.9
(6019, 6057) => 11.4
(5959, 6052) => 15.2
